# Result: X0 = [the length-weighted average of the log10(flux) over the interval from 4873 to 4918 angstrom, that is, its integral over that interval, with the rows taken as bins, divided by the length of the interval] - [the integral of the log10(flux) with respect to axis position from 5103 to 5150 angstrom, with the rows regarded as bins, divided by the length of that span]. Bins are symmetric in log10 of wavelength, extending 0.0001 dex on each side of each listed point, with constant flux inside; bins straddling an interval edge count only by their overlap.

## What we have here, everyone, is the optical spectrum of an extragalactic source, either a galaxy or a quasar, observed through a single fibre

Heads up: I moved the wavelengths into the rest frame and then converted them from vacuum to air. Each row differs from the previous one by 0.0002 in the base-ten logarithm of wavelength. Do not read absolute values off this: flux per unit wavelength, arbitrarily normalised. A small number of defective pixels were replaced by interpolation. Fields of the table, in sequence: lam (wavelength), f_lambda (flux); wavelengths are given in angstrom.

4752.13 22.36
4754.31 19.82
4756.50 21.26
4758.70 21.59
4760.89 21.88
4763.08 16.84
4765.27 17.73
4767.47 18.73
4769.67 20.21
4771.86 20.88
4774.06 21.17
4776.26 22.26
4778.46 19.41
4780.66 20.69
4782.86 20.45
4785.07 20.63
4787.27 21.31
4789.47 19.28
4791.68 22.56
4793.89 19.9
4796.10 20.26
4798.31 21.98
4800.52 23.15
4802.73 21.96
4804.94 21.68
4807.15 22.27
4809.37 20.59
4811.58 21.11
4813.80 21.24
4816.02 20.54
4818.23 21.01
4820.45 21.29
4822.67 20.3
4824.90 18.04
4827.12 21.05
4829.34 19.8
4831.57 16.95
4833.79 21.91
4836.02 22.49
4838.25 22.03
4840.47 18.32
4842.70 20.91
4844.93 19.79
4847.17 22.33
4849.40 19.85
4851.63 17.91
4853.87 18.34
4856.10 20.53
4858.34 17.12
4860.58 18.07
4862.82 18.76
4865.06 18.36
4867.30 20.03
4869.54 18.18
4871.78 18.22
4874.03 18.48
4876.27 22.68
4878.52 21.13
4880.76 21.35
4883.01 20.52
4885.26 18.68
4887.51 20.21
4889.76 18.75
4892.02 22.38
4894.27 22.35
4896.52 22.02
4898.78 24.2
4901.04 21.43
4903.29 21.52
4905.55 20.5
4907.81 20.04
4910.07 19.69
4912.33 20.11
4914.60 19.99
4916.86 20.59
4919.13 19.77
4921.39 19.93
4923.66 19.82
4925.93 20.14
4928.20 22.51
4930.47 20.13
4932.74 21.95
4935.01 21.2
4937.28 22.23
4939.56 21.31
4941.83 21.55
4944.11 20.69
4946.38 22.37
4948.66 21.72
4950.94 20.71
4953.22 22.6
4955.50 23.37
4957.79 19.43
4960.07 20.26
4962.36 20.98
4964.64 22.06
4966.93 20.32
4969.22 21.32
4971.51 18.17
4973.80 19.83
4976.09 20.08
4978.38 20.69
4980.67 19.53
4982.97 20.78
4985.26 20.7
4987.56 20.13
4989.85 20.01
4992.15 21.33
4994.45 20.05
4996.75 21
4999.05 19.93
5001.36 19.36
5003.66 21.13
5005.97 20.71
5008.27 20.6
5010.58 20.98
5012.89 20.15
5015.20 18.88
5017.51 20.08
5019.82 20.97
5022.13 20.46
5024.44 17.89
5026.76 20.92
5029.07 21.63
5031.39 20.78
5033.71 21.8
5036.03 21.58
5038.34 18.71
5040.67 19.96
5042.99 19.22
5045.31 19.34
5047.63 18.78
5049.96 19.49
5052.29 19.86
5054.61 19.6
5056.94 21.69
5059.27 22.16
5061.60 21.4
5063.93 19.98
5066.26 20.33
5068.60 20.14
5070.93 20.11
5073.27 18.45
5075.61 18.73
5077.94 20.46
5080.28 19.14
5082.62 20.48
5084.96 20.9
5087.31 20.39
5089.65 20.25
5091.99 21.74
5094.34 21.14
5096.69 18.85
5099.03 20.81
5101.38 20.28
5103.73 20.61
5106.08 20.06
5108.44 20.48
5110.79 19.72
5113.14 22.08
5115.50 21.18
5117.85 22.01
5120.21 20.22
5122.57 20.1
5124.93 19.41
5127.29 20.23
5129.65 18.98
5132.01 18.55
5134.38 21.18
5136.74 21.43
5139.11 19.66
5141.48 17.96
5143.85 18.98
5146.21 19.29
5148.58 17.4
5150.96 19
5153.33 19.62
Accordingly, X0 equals 0.019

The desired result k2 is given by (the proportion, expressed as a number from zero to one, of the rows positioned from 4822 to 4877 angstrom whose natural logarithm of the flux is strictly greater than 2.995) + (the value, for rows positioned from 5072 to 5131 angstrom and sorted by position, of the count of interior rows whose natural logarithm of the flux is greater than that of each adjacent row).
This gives 9.4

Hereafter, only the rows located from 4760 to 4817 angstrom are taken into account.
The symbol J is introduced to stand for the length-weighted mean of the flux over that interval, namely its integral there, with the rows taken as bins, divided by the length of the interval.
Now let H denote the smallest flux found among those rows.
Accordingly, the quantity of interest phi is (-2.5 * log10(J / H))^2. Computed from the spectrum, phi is 0.051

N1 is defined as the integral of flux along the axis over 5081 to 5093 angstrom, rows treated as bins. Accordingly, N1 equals 248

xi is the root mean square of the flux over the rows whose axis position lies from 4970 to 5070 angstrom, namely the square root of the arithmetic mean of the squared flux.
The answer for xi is 20.3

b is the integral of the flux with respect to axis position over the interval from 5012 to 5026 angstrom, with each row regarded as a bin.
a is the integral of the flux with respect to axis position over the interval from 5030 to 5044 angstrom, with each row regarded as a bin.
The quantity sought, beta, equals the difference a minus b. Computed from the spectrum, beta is 8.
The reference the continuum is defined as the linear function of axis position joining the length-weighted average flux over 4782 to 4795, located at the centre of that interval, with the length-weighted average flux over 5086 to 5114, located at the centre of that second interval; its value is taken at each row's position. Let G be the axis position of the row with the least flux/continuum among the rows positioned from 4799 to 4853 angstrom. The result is 4831.57 angstrom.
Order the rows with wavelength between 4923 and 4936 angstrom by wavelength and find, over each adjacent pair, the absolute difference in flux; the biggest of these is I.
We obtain 2.4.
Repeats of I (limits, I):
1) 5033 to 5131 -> 2.9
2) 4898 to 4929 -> 2.8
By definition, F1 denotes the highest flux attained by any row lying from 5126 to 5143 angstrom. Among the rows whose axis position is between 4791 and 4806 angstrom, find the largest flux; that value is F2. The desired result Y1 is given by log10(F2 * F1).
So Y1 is 2.70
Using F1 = 21.43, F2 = 23.15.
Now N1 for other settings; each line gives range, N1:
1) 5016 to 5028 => 241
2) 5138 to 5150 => 224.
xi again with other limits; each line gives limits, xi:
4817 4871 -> 19.8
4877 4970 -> 21.1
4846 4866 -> 19.1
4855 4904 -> 20.3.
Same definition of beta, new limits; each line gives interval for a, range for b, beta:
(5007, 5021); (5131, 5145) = 9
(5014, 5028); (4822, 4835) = 23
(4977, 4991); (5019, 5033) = -2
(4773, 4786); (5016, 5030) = -14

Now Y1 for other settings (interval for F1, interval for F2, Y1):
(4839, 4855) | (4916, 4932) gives 2.70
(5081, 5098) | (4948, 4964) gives 2.71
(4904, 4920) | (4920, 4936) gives 2.67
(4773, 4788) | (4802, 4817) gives 2.70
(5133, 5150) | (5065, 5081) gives 2.64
